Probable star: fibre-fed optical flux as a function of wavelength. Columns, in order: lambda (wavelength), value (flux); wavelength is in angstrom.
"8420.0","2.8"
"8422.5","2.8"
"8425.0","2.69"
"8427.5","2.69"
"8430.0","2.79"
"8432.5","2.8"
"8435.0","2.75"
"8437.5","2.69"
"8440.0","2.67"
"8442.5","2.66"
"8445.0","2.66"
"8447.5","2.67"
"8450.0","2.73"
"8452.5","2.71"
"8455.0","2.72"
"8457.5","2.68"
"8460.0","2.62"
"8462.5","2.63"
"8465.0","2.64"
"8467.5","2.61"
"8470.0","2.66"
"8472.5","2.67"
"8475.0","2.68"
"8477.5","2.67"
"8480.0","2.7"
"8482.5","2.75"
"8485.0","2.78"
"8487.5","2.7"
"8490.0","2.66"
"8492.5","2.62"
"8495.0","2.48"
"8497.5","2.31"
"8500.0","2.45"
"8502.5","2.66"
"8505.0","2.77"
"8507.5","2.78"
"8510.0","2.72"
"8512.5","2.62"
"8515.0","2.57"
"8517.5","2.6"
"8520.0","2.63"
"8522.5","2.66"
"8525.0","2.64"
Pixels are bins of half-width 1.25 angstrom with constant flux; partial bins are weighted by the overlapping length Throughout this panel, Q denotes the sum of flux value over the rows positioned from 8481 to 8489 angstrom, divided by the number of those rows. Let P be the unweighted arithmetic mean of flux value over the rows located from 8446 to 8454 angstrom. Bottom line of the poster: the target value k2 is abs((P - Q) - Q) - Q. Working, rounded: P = 2.70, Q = 2.743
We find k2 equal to 0.04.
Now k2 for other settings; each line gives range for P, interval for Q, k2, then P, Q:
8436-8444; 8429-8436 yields 0.11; 2.67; 2.780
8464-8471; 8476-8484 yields 0.07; 2.64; 2.707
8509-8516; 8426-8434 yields 0.12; 2.64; 2.760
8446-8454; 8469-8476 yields -0.03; 2.70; 2.670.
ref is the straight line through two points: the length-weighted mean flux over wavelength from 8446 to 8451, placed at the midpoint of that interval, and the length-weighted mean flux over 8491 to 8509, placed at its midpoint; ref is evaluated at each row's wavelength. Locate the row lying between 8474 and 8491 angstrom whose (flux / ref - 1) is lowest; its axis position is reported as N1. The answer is 8477.5 angstrom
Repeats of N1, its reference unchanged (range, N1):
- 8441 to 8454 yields 8442.5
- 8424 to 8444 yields 8425.0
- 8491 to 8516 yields 8497.5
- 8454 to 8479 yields 8460.0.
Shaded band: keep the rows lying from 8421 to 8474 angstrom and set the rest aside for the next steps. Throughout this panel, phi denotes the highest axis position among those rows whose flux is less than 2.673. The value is 8472.5 angstrom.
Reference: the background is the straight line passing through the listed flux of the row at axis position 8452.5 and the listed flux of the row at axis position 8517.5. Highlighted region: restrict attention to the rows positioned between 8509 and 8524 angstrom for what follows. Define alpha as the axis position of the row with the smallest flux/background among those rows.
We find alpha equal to 8515.0 angstrom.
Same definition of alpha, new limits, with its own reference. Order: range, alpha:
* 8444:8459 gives 8445.0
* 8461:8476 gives 8467.5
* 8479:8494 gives 8492.5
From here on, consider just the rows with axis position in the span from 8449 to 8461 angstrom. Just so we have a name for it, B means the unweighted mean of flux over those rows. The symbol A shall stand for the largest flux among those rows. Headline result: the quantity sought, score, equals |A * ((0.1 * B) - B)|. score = 6.61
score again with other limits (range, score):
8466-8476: 6.40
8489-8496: 6.19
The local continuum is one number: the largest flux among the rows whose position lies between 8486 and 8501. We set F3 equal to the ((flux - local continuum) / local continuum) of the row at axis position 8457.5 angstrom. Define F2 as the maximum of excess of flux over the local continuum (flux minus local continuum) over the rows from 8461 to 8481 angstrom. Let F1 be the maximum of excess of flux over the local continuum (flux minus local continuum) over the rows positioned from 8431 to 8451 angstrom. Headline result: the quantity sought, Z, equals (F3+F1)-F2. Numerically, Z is 0.09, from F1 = 0.10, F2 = 0.000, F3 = -0.007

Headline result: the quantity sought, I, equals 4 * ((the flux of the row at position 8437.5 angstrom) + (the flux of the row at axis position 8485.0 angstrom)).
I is 21.9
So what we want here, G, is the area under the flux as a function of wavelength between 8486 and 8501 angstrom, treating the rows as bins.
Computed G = 38.1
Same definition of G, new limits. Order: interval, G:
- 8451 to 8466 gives 40.0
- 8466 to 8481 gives 40.0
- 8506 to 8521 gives 39.8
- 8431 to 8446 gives 40.6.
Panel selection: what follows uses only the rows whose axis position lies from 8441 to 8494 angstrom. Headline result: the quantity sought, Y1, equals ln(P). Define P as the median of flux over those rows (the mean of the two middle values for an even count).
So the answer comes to 0.982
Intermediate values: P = 2.67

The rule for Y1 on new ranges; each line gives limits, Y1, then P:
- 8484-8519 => 0.971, 2.64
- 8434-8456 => 0.990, 2.69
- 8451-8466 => 0.978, 2.66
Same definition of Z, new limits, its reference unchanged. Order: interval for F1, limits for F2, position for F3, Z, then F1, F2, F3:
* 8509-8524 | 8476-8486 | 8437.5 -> -0.06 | 0.02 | 0.080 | -0.004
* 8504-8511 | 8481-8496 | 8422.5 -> 0.04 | 0.08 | 0.080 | 0.037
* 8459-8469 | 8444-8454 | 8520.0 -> -0.12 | -0.06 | 0.030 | -0.026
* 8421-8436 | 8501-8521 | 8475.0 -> 0.01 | 0.10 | 0.080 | -0.007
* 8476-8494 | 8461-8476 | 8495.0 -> 0.02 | 0.08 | -0.020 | -0.081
